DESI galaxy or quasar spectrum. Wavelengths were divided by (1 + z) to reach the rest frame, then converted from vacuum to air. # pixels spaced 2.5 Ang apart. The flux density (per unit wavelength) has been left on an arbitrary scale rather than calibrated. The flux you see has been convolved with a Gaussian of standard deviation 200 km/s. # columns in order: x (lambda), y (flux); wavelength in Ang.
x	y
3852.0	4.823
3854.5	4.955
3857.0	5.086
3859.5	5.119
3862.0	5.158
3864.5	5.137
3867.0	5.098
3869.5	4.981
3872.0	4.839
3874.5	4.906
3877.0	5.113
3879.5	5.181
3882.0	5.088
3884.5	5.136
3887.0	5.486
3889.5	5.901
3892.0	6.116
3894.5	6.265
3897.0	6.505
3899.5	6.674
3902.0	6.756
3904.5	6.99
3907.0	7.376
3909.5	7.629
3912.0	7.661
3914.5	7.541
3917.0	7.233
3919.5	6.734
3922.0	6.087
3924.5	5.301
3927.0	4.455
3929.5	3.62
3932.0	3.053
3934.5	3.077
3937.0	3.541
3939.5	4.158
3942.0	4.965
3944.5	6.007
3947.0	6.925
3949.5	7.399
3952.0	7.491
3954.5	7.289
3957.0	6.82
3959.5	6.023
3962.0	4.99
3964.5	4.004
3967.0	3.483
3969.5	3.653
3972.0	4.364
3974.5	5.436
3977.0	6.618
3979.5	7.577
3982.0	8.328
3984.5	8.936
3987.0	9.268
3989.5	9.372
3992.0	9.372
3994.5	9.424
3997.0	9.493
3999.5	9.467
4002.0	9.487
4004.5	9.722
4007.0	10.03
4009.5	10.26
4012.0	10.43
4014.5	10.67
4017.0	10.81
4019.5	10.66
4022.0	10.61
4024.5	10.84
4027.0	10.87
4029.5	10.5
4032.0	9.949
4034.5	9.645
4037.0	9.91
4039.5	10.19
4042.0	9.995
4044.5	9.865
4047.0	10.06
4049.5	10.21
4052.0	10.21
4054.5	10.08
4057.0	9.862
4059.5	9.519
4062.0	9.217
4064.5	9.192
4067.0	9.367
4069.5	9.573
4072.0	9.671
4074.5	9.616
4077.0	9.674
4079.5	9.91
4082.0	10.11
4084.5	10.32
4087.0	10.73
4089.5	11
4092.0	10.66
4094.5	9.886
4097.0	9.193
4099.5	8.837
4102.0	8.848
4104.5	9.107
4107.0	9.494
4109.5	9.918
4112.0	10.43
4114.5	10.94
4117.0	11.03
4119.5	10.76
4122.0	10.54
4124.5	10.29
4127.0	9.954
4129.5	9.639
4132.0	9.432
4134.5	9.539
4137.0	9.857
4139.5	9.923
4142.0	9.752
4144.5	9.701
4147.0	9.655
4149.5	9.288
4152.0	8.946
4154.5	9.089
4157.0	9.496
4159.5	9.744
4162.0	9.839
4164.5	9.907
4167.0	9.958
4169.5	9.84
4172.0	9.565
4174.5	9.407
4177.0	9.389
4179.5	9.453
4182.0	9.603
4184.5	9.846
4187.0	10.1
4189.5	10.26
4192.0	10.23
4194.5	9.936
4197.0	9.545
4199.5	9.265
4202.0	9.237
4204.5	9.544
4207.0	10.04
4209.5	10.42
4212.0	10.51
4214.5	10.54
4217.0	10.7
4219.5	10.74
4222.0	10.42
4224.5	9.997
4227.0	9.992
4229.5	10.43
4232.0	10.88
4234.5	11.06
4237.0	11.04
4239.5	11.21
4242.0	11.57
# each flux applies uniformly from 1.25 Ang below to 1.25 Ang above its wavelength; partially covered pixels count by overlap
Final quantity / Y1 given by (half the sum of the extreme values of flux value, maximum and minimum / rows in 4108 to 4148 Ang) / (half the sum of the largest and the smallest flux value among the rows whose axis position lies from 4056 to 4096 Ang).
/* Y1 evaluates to 1.01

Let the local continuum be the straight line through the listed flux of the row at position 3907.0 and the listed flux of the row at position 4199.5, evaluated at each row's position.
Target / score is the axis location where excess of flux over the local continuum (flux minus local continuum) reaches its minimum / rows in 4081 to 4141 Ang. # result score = 4102.0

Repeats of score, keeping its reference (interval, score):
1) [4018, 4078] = 4064.5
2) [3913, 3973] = 3932.0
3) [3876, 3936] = 3932.0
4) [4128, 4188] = 4152.0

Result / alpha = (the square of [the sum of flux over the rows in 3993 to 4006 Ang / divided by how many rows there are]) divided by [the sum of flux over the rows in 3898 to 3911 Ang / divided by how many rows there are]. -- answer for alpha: 13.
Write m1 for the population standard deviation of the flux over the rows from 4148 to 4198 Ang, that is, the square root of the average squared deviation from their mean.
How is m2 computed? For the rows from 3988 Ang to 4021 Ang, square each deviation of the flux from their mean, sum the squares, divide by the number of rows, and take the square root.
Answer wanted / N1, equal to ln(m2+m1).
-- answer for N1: -0.12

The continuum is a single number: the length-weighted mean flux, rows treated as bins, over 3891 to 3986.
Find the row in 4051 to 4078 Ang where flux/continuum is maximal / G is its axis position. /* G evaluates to 4052.0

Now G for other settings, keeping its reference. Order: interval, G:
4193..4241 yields 4239.5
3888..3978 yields 3912.0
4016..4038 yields 4027.0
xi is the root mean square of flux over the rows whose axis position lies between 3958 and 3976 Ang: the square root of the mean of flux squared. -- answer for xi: 4.6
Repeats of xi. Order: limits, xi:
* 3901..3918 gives 7.3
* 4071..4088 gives 10.0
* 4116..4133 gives 10.2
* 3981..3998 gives 9.2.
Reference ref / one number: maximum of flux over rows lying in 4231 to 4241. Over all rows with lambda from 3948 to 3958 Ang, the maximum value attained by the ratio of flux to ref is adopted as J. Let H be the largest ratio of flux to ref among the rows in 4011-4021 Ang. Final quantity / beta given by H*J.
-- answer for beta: 0.64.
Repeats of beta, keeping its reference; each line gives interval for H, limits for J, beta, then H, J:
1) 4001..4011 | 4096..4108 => 0.78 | 0.92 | 0.85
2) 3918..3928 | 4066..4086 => 0.55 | 0.60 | 0.92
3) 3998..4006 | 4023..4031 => 0.84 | 0.87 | 0.97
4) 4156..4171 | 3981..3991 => 0.74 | 0.89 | 0.84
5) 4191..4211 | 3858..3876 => 0.43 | 0.93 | 0.46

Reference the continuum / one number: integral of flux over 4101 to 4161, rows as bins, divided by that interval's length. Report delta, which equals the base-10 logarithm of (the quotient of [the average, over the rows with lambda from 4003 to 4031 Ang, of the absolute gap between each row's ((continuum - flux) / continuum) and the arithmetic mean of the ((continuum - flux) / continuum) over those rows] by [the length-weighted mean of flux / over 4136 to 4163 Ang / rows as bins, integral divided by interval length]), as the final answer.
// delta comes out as -2.5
